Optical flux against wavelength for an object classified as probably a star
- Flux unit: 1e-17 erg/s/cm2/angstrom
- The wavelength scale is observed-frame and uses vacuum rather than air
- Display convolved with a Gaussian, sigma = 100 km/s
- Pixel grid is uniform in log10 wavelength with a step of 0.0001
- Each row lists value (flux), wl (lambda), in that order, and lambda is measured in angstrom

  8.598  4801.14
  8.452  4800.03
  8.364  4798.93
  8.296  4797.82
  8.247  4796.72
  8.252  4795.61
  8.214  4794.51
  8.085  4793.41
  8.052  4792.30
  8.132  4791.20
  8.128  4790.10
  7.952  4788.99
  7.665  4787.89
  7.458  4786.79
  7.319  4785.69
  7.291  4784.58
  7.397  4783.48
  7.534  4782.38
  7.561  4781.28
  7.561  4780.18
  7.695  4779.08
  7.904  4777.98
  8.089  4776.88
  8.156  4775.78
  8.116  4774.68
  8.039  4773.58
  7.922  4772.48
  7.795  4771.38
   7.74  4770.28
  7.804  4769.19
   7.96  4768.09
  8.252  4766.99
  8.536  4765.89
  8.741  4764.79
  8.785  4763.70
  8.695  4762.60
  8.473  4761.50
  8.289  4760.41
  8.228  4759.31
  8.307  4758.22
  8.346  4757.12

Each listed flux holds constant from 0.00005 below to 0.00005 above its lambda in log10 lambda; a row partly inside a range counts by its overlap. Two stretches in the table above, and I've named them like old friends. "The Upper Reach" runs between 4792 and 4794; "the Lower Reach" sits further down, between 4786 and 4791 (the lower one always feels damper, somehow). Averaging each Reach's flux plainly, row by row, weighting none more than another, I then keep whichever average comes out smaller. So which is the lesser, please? 7.8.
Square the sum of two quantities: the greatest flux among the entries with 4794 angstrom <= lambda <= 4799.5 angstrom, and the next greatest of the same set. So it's 278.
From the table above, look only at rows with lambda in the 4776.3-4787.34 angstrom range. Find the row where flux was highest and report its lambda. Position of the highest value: 4776.88 angstrom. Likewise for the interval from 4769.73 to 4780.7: 4775.78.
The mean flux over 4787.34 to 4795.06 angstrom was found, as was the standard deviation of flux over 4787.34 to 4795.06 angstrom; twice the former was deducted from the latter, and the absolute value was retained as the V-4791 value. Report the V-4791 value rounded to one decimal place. 15.9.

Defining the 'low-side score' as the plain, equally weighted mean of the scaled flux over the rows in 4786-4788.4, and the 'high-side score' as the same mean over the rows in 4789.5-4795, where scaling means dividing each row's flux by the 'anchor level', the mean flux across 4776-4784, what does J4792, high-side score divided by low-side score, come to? 1.07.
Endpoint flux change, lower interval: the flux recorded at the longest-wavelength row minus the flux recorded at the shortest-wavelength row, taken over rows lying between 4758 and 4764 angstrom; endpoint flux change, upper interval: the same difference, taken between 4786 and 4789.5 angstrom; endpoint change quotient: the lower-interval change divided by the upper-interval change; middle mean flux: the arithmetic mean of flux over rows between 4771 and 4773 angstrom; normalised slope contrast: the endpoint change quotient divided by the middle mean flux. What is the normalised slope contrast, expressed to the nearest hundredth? 0.12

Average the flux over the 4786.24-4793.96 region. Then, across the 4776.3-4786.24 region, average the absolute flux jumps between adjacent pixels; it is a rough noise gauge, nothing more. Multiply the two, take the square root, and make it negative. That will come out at -0.90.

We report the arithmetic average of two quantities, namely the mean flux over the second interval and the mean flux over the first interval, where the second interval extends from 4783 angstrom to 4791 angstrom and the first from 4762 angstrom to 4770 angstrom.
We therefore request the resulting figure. 8.00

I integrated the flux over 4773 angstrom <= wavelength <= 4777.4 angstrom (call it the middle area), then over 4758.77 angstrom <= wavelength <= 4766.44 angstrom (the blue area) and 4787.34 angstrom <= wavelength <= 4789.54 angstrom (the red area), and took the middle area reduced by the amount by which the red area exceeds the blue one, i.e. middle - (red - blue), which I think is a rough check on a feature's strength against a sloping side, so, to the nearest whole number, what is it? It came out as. 84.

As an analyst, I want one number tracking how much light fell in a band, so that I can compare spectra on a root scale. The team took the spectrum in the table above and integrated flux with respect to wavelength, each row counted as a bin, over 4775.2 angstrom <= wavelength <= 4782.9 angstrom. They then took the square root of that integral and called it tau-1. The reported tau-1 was 7.7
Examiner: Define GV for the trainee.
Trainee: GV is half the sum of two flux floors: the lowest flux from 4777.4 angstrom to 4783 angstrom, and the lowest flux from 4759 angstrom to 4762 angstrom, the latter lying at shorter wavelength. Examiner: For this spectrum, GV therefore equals 7.88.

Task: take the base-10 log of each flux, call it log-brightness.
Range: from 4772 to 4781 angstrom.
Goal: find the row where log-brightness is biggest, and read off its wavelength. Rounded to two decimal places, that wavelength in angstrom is 4775.78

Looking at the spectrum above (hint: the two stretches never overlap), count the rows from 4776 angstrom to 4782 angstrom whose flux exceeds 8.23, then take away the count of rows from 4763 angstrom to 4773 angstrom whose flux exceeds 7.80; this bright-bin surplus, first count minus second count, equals -7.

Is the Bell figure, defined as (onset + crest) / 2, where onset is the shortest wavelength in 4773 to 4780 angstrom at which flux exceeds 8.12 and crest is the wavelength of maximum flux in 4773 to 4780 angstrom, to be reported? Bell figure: 4775.8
